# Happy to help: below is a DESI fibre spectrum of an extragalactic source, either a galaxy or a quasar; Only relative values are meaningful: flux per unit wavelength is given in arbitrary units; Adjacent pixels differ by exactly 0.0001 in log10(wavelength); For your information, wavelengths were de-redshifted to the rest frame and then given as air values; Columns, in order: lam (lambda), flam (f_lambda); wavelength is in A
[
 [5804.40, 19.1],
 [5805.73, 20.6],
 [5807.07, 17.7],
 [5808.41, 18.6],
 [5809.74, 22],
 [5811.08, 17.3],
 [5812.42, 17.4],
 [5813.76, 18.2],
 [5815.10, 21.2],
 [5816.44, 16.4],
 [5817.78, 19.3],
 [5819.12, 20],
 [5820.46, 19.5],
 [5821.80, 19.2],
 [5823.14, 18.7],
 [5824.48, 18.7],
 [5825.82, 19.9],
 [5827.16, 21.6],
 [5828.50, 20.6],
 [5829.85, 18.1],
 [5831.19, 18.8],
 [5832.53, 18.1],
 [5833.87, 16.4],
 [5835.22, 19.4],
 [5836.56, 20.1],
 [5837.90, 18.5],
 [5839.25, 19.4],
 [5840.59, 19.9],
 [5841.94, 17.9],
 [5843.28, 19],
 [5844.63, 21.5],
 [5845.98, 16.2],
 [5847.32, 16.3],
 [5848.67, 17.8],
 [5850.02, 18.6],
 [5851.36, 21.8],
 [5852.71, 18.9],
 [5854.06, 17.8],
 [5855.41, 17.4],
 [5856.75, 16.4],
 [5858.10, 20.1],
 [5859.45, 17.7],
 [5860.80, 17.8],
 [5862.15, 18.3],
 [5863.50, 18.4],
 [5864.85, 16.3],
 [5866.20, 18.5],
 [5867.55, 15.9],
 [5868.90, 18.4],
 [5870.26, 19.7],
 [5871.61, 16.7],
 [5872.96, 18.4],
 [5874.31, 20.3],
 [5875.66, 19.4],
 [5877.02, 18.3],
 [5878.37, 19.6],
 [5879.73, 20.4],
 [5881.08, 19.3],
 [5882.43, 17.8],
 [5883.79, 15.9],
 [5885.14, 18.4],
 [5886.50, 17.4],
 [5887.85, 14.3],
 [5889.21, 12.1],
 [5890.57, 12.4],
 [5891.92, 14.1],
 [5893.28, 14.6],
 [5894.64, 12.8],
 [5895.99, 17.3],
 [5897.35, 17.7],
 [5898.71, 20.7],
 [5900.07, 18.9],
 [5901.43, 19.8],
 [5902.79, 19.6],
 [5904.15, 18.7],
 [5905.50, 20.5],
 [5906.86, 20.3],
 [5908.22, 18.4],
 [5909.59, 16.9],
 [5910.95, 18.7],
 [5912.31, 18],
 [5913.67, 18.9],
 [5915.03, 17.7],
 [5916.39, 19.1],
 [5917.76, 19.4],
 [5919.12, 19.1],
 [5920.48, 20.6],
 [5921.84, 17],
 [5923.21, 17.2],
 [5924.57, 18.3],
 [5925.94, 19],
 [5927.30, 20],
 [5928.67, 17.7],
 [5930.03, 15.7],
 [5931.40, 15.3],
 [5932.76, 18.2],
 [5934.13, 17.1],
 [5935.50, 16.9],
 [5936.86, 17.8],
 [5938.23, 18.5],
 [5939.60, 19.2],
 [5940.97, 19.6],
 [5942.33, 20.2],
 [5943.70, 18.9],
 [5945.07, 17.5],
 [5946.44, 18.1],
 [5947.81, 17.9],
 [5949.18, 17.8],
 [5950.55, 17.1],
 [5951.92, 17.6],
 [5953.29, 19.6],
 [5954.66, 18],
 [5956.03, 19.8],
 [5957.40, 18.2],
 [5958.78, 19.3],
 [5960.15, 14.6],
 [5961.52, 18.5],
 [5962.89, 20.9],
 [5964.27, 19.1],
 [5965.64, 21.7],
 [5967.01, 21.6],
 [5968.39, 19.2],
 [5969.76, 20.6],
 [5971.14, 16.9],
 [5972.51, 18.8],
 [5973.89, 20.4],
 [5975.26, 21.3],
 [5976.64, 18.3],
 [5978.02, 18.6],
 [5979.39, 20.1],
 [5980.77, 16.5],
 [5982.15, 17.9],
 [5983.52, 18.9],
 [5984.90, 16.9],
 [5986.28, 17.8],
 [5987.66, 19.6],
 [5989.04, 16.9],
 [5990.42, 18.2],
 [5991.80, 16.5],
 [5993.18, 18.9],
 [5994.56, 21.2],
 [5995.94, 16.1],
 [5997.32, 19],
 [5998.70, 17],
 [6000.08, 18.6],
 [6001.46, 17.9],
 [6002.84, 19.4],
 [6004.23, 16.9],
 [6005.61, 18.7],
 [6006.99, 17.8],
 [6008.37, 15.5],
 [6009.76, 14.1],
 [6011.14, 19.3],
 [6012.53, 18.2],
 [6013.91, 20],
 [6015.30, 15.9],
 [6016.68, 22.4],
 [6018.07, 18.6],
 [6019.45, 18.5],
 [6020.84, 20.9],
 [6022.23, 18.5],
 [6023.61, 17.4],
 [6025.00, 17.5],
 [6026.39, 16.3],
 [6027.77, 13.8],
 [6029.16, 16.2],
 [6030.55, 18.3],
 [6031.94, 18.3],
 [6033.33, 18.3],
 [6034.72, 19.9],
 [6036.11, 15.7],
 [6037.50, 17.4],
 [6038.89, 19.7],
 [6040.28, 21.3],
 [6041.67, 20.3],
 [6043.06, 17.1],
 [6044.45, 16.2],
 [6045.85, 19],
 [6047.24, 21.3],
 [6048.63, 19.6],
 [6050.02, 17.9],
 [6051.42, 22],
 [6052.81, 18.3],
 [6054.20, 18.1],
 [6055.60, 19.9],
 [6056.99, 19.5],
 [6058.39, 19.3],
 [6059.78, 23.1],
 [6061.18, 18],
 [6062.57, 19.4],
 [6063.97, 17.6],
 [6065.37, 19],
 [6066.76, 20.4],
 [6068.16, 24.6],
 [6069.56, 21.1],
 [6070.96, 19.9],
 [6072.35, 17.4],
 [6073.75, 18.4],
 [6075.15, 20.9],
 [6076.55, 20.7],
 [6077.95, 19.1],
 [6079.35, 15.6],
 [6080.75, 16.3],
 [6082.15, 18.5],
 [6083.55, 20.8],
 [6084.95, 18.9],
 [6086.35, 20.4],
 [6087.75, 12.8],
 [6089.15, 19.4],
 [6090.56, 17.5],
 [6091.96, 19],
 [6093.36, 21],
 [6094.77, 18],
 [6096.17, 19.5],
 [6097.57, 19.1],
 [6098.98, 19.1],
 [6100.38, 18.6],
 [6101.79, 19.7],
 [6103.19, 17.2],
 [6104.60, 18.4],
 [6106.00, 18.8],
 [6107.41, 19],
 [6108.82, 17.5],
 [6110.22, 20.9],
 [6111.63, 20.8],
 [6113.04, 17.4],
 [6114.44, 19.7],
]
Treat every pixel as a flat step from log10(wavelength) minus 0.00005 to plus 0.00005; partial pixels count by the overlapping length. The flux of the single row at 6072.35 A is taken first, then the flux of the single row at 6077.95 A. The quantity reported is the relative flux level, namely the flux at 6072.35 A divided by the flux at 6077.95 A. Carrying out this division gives 0.91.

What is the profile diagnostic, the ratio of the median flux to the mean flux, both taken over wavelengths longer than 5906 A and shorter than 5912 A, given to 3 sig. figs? 0.999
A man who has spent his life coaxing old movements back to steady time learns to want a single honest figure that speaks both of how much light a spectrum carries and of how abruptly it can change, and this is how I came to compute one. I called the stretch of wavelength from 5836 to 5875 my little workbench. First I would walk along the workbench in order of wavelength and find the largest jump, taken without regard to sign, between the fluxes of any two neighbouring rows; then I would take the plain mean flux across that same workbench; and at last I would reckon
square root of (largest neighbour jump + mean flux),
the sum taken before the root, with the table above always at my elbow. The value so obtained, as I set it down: 4.87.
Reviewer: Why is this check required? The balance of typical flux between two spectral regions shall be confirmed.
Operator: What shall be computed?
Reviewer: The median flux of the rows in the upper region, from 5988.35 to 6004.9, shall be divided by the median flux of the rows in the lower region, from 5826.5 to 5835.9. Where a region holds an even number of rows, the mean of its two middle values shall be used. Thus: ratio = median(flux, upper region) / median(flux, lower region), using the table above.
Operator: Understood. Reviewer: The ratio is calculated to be 0.96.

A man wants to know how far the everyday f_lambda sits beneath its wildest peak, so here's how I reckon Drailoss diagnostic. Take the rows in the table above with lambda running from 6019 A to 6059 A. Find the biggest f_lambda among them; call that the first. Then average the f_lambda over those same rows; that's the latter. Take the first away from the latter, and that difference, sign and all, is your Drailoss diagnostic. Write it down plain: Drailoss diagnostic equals -3.50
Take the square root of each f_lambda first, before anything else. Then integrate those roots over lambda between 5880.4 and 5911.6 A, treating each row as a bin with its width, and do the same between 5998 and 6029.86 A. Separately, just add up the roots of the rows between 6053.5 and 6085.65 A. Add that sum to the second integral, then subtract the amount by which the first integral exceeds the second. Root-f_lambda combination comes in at 240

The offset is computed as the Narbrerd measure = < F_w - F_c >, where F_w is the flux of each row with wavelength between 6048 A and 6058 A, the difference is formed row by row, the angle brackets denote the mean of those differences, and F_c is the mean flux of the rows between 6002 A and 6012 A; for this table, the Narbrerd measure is 1.9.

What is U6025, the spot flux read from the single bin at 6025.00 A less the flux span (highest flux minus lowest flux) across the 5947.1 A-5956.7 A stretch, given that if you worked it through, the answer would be 14.8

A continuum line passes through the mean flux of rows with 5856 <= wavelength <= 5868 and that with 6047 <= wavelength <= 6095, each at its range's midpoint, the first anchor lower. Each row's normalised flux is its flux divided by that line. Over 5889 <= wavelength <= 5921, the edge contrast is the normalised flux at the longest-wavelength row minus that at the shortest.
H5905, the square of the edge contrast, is 0.21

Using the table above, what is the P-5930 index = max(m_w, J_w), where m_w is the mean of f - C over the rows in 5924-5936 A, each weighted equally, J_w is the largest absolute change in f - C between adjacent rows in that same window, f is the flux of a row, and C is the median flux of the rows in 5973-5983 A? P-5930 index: 2.9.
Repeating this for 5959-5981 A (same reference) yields 3.9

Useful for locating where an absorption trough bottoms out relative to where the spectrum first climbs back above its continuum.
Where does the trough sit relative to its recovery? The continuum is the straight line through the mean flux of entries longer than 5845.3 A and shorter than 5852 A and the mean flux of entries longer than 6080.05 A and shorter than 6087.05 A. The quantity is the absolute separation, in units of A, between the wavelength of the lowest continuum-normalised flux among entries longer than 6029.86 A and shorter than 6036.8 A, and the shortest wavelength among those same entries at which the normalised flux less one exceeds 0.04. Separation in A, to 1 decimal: 1.4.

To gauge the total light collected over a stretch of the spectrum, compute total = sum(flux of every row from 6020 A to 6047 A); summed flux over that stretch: 342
